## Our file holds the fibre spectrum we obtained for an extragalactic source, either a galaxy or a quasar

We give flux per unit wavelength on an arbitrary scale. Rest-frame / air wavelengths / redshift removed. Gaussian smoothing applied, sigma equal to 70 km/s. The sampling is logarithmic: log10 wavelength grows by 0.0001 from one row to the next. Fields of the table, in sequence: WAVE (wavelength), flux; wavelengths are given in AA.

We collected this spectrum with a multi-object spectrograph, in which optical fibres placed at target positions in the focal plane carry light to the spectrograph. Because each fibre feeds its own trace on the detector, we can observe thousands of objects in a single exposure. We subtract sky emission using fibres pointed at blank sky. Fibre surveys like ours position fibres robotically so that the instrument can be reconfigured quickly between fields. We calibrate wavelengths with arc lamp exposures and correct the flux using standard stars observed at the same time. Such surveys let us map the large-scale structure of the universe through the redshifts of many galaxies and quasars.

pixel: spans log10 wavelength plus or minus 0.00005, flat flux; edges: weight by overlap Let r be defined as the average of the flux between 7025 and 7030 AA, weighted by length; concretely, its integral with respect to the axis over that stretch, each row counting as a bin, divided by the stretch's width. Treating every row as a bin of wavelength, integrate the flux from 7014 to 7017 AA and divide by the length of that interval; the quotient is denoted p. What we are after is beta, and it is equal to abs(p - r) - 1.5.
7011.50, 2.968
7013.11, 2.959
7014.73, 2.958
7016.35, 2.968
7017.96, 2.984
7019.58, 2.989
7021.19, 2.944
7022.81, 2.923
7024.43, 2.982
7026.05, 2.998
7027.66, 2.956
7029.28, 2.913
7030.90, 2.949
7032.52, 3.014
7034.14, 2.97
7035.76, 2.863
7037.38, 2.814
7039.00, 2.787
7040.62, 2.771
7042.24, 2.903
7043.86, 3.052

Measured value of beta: -1.50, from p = 2.96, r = 2.96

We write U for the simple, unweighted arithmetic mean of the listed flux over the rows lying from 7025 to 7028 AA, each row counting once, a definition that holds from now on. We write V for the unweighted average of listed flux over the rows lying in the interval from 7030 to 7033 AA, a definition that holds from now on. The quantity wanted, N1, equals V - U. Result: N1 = 0.00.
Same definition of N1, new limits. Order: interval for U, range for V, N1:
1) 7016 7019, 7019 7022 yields -0.01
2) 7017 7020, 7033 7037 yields -0.07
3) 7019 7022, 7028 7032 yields -0.04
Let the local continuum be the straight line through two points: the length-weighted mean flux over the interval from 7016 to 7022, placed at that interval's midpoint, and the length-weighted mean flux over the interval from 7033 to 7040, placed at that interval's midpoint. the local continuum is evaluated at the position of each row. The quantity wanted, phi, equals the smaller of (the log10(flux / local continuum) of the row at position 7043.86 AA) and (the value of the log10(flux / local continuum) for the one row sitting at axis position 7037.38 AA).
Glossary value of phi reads -0.0068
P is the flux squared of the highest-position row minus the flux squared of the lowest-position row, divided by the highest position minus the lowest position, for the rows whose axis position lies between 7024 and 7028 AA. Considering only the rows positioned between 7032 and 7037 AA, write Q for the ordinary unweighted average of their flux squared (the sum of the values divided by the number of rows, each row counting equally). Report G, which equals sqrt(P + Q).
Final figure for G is 2.94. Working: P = -0.05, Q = 8.70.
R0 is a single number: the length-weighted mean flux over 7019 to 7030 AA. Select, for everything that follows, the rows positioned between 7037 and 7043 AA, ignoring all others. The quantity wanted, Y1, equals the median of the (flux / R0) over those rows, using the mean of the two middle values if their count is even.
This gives 0.95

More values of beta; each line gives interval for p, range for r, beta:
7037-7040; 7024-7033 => -1.33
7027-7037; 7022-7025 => -1.49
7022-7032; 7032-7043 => -1.42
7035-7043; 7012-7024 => -1.37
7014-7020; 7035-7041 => -1.34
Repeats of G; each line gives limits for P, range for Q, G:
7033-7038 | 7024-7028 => 2.93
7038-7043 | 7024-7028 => 3.01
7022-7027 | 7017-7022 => 3.00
